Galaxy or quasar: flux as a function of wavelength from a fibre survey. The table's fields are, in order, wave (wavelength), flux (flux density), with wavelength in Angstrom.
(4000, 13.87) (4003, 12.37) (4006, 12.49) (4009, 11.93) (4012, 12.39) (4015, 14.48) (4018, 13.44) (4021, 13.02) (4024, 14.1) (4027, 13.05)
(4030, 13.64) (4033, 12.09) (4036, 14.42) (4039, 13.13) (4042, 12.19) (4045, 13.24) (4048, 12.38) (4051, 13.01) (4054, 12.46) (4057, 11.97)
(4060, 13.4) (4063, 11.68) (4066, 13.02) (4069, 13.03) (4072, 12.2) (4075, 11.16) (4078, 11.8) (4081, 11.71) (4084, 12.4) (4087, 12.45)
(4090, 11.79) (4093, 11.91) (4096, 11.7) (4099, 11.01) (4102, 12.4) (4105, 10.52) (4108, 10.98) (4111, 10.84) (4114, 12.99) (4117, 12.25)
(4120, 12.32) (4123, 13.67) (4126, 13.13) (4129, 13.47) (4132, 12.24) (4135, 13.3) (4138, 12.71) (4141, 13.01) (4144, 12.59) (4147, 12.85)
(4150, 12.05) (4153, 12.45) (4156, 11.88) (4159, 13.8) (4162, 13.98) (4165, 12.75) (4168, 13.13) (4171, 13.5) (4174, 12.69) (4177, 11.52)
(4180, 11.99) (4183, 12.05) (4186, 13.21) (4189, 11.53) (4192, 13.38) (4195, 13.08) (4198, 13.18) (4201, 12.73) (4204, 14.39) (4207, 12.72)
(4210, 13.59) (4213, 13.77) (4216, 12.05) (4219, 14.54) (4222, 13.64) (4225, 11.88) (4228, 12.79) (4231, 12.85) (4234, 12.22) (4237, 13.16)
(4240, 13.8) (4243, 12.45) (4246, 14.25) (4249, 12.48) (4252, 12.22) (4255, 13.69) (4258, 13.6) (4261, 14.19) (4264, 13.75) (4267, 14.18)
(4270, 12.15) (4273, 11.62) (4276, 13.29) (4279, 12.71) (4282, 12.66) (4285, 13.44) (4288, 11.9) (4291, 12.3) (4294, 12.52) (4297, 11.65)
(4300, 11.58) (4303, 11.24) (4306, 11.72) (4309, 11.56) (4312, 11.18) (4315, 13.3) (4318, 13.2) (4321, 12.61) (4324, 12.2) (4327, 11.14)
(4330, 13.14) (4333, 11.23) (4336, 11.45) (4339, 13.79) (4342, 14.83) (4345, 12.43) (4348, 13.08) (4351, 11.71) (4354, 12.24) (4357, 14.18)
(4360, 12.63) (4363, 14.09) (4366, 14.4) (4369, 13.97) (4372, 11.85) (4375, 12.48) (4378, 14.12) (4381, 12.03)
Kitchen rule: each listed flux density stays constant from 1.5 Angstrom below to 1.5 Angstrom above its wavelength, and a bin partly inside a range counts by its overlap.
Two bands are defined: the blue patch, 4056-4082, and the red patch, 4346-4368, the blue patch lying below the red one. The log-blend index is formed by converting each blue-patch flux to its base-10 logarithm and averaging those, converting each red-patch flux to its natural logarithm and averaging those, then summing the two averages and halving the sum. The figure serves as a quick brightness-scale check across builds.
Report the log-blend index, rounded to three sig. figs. 1.83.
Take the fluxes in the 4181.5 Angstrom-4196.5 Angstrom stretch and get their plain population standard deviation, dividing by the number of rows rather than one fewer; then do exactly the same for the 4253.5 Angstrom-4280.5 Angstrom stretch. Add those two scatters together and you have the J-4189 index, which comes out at 1.58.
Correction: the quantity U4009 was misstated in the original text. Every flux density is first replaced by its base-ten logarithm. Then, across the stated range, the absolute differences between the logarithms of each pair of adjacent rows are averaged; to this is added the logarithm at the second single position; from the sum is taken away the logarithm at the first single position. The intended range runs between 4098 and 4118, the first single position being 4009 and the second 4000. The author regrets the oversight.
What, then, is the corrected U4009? 0.107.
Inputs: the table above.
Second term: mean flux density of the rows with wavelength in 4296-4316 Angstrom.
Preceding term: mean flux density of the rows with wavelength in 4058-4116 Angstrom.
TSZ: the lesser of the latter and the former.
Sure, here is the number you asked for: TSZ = 11.7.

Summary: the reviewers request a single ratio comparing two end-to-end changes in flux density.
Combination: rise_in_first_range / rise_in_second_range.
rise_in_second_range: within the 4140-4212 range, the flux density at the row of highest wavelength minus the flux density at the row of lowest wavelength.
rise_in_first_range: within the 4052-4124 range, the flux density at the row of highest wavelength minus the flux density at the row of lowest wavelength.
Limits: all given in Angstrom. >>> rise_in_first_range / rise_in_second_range 2.1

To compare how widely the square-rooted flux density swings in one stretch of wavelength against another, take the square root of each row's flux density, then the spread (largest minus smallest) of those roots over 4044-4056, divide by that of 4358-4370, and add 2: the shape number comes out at 2.5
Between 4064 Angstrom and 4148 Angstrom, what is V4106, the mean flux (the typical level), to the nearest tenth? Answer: 12.3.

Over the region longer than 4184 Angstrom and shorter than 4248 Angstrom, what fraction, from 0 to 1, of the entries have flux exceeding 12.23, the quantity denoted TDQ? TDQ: 0.81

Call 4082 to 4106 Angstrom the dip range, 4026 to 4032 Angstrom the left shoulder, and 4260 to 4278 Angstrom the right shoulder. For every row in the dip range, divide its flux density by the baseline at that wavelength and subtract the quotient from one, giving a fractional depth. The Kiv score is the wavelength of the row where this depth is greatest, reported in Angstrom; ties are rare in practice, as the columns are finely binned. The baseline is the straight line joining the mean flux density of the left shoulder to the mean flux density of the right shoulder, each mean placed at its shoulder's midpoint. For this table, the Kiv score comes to 4105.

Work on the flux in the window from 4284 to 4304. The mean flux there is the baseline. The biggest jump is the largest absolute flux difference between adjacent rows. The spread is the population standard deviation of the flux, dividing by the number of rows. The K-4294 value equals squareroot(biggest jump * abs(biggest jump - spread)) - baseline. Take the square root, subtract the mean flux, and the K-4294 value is -10.9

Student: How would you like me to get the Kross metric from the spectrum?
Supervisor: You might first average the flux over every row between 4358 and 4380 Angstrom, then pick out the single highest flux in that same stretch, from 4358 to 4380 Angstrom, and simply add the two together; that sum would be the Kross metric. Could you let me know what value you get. 27.8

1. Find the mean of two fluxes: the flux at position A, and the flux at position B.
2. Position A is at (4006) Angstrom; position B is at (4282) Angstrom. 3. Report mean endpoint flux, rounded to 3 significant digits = 12.6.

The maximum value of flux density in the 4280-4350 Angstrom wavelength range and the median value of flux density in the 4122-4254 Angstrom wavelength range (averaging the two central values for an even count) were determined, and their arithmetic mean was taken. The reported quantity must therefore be 13.8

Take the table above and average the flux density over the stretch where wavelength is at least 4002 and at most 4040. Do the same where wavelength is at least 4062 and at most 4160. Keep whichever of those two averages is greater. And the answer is 13.1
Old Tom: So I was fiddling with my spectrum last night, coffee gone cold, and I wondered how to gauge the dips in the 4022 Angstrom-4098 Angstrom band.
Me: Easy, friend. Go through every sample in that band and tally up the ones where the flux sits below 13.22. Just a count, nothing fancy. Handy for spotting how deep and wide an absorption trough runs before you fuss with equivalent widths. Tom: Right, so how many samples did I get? 20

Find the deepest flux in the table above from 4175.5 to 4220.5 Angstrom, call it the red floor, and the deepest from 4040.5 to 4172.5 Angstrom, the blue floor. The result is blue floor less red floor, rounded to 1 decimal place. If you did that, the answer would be -1.0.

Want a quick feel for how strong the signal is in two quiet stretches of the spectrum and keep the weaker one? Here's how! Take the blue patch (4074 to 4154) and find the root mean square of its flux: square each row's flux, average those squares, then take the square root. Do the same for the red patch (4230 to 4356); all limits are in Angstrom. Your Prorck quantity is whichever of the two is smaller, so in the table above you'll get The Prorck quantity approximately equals 12.2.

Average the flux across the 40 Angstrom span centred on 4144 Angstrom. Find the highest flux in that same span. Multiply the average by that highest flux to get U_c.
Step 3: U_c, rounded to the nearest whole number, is 180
